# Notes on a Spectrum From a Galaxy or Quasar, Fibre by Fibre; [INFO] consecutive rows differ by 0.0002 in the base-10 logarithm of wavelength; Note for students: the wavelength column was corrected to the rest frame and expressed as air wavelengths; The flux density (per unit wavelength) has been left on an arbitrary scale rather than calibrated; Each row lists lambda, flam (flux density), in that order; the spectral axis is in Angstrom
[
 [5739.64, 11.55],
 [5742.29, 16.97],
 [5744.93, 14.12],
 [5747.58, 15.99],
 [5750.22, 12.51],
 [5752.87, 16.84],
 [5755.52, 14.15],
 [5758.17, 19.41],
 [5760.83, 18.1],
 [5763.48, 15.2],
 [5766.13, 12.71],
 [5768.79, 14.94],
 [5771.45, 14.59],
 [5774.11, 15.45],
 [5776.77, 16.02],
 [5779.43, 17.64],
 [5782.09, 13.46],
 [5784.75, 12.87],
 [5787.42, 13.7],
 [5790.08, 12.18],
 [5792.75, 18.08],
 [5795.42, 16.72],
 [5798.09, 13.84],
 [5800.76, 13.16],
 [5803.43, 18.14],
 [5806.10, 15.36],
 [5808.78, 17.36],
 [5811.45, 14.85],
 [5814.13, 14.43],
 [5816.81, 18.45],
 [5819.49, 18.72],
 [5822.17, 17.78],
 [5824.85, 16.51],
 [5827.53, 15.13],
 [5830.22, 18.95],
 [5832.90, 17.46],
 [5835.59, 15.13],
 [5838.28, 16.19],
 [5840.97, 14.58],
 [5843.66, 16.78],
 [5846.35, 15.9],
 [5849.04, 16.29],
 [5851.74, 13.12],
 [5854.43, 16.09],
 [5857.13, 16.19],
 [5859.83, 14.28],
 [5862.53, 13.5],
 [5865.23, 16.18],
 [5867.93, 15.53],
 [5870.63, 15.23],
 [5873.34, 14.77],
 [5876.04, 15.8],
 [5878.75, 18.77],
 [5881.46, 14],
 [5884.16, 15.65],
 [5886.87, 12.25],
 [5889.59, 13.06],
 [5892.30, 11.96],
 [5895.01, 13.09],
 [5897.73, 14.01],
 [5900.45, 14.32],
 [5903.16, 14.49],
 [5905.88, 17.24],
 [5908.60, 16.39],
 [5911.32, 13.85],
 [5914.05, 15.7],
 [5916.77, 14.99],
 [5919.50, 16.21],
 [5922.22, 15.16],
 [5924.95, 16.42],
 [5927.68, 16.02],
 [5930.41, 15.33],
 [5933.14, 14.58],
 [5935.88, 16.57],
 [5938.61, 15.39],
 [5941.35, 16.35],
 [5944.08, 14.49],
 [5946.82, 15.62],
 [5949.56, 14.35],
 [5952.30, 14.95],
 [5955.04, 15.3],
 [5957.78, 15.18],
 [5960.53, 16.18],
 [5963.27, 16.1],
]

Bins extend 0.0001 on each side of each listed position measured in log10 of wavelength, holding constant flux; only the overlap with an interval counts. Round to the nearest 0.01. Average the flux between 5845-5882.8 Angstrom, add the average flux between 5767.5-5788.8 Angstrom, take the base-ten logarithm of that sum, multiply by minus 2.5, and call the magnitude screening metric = -3.70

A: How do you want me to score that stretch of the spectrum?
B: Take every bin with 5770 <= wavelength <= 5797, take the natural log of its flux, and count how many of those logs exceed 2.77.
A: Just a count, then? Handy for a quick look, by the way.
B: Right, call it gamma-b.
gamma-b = 4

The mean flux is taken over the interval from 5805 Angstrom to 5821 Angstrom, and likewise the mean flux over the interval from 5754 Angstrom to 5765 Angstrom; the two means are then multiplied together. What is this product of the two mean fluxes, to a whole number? 276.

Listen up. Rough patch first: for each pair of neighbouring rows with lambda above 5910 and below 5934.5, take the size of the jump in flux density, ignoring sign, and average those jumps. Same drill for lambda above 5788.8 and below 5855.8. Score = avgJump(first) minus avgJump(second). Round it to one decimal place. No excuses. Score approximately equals -1.1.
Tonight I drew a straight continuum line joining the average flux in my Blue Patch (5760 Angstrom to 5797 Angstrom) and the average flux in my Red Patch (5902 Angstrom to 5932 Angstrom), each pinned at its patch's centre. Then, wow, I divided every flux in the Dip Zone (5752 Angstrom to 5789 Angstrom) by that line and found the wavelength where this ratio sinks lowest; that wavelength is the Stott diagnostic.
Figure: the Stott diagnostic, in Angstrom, 5766.13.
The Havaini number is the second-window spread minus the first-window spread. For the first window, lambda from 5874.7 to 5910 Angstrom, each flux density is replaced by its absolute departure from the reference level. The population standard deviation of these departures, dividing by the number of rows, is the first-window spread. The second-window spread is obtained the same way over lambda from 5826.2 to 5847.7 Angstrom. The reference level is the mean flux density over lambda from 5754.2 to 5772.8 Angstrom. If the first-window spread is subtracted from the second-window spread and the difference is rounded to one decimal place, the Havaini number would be -0.1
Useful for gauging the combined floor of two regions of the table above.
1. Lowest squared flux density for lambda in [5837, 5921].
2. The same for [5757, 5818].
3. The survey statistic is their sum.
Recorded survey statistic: 291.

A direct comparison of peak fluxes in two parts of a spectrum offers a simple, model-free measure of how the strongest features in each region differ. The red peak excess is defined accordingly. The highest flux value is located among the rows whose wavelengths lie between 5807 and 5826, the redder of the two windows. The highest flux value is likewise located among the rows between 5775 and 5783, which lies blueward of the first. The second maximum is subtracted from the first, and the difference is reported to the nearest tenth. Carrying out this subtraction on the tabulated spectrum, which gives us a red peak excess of 1.1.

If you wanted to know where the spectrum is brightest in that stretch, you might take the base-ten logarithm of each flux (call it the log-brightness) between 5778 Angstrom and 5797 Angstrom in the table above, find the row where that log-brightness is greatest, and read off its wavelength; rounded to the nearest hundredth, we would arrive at 5792.75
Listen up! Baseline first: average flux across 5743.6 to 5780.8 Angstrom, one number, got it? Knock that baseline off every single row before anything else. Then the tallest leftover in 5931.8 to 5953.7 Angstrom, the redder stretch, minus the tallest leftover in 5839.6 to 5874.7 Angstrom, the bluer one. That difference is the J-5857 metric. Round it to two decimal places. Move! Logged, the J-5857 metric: -0.21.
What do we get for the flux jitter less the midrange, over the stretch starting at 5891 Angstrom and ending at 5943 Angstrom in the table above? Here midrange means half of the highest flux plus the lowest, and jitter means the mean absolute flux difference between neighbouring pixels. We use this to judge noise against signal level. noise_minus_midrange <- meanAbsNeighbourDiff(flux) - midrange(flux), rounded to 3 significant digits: -13.4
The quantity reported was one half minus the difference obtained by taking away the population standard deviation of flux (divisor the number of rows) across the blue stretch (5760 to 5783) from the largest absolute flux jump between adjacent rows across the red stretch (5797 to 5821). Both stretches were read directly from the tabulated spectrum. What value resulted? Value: -2.8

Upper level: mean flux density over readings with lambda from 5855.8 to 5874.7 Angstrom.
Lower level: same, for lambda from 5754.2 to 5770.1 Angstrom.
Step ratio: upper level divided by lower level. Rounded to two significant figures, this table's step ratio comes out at 0.96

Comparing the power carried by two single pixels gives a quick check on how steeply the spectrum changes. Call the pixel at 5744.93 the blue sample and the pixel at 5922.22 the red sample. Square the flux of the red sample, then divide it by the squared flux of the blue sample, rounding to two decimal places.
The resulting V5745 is 1.15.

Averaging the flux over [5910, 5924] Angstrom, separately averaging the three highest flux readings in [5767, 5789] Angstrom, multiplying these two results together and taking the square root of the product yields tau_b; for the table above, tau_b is 15.8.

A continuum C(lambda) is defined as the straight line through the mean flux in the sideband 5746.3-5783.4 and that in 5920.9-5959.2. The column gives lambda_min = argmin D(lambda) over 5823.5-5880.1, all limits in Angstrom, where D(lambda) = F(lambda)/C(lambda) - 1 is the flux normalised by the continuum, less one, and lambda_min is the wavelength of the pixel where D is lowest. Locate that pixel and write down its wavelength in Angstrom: 5851.74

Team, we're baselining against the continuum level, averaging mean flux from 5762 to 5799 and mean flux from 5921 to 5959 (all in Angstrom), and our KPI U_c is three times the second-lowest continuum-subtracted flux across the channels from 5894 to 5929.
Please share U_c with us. -4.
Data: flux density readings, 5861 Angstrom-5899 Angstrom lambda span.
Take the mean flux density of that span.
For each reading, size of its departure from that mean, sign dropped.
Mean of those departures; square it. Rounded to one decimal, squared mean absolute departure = 2.1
